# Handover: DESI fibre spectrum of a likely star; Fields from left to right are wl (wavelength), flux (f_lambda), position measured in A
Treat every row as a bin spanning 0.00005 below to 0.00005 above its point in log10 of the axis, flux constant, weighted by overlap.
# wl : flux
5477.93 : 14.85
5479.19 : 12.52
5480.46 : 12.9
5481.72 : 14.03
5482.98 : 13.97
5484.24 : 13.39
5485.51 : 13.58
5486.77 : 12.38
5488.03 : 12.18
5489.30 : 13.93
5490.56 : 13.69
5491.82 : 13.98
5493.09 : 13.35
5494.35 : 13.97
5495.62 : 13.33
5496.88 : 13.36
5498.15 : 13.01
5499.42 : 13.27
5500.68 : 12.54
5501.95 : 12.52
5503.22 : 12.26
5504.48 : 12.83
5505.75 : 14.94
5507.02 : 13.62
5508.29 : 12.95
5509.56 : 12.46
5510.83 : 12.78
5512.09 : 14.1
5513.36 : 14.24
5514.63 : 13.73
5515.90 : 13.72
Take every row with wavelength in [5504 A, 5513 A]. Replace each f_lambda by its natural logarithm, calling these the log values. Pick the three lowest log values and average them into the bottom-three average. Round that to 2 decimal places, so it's 2.54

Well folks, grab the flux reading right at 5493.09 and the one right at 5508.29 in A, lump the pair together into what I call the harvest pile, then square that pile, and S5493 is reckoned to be 692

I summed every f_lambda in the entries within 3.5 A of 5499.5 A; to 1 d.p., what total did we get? 64.7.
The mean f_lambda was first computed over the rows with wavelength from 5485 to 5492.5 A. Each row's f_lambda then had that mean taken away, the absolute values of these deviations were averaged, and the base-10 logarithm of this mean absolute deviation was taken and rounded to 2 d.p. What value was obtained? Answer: -0.17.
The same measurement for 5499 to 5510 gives -0.22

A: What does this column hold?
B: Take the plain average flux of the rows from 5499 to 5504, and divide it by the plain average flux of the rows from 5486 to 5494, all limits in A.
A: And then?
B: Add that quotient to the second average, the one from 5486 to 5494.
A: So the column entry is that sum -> 14.2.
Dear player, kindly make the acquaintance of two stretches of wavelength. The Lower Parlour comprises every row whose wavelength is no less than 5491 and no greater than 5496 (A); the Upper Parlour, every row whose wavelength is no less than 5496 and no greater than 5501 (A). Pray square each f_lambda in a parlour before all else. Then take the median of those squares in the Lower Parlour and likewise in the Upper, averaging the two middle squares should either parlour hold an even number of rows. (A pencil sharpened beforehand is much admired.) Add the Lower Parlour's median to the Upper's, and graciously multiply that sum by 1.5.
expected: 539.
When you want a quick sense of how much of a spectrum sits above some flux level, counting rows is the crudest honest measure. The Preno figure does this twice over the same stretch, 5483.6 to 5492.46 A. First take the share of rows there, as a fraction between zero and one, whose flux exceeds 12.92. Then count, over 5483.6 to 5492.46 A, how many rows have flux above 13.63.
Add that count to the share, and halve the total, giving 1.86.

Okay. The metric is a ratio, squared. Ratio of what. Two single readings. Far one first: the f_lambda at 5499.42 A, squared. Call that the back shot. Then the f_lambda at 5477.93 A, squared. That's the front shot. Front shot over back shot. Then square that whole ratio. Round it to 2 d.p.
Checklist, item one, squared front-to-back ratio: 1.57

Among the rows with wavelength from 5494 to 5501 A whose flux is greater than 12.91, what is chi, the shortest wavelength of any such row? 5494.35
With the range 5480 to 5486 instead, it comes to 5481.72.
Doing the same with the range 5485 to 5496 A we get 5485.51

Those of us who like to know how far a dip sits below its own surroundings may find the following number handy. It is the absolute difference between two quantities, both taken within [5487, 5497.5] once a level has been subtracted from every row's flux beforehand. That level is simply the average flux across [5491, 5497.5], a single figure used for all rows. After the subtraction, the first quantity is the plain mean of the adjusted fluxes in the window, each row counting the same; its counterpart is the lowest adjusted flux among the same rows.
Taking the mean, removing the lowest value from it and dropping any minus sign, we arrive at 1.3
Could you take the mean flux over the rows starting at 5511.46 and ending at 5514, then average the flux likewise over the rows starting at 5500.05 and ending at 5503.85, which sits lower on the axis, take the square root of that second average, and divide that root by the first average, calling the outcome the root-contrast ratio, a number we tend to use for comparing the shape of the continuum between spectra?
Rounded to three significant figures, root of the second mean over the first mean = 0.249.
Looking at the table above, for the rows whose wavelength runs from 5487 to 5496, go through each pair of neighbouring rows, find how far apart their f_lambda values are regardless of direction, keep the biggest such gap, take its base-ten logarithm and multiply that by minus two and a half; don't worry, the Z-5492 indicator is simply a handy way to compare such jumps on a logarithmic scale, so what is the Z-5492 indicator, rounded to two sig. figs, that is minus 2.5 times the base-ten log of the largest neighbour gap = -0.61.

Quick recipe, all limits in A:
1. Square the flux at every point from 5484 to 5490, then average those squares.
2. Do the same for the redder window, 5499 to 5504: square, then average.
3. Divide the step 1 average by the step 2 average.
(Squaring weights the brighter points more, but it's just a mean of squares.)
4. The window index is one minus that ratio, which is -0.07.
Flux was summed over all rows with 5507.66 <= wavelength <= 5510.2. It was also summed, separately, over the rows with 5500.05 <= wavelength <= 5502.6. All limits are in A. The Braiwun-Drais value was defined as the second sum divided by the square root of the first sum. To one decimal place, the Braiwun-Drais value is 5.0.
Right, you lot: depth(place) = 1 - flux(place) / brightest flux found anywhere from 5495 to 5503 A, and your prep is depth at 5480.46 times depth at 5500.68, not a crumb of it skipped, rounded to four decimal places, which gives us 0.0021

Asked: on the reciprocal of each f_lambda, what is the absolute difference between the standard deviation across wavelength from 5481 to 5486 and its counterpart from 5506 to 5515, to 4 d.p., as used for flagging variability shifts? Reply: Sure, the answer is 0.0022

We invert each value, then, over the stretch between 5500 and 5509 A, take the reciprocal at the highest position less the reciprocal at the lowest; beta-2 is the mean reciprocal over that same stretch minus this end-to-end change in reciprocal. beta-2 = 0.0792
